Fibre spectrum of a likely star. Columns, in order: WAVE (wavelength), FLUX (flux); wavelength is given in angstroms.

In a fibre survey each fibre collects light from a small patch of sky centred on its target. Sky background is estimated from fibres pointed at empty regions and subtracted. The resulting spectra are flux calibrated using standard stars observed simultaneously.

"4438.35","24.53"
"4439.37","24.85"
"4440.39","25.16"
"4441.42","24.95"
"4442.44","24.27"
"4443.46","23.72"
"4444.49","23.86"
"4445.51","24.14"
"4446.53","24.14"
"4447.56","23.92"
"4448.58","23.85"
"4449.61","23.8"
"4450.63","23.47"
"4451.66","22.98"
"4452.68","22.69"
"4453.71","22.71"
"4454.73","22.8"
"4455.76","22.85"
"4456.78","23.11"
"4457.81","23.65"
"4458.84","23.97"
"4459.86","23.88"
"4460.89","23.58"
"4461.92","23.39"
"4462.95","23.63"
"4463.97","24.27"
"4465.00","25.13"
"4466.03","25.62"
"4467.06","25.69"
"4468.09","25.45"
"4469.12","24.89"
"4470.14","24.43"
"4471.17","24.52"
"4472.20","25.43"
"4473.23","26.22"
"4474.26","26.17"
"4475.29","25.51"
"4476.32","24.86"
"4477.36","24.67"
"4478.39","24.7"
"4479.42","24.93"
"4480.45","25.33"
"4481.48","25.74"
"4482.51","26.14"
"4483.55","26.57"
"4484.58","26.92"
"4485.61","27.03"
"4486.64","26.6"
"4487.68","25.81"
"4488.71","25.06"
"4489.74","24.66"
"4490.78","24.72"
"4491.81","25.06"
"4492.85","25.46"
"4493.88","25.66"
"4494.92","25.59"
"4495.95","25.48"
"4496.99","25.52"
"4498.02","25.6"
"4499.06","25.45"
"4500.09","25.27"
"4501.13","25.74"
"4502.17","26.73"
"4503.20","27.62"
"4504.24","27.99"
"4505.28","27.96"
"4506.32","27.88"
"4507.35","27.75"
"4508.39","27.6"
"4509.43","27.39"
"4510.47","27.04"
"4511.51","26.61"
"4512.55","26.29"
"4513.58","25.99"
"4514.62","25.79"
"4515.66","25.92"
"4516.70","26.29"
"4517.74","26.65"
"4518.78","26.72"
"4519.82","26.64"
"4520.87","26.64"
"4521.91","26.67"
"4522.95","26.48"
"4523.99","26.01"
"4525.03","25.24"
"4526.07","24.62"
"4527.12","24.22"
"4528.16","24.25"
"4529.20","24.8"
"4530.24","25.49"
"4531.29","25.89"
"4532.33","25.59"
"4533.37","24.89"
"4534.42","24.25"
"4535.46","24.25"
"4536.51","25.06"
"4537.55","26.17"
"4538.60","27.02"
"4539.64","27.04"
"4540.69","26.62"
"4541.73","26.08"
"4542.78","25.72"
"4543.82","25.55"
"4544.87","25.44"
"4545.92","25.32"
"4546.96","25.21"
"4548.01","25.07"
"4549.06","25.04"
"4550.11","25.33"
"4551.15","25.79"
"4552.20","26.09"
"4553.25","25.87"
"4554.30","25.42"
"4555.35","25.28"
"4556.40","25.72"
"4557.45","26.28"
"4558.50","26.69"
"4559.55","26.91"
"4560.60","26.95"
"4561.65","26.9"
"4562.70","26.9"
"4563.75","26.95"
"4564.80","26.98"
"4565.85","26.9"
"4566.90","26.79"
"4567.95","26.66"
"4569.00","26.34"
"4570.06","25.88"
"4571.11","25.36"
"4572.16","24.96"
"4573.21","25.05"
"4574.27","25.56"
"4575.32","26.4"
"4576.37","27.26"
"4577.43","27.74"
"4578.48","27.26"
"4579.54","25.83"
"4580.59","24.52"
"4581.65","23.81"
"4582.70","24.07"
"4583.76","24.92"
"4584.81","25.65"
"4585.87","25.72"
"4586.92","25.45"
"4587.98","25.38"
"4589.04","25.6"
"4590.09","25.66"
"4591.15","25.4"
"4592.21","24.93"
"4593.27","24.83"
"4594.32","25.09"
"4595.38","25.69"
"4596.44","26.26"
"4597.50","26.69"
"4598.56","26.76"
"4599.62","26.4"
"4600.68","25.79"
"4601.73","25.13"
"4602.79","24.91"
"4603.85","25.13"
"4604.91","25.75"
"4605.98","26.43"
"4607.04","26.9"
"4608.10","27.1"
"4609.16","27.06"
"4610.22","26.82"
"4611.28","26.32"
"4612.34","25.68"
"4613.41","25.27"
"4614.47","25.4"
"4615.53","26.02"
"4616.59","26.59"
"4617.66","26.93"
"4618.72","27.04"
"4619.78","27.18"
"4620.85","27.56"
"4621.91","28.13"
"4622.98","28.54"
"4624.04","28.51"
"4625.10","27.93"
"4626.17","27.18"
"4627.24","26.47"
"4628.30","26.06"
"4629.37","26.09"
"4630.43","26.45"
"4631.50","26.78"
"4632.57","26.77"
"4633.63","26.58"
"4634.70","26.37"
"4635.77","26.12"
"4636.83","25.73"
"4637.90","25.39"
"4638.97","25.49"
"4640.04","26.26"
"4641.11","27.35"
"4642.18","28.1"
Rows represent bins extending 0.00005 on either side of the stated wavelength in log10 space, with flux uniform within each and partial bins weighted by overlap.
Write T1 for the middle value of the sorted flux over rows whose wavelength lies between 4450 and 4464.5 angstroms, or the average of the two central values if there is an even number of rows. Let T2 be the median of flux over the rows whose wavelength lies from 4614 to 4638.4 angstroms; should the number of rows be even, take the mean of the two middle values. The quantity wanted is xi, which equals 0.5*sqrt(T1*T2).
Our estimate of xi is 12.5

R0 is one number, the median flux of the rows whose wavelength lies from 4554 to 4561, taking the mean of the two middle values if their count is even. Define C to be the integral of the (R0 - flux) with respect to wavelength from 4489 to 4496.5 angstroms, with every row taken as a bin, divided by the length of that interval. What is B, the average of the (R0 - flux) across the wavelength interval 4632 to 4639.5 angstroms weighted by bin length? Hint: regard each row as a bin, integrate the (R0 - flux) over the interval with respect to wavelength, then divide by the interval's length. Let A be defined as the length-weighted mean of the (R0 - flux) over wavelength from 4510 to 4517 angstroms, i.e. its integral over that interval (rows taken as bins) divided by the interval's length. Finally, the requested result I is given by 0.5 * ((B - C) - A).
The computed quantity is -0.42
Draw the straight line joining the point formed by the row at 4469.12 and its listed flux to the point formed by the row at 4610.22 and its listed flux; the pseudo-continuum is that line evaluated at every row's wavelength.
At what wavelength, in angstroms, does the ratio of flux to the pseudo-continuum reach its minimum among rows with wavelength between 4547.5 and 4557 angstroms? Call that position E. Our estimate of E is 4549.06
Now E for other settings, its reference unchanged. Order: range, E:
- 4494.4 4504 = 4500.09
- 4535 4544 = 4535.46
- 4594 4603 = 4602.79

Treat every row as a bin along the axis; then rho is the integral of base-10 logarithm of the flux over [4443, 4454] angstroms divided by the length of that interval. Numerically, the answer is 1.37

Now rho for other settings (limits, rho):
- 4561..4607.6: 1.41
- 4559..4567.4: 1.43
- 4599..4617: 1.42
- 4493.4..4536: 1.42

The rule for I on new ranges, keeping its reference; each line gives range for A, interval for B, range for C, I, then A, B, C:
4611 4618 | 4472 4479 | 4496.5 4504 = 0.21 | 0.28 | 0.9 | 0.2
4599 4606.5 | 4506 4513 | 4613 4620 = -0.75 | 0.62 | -0.9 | 0.0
